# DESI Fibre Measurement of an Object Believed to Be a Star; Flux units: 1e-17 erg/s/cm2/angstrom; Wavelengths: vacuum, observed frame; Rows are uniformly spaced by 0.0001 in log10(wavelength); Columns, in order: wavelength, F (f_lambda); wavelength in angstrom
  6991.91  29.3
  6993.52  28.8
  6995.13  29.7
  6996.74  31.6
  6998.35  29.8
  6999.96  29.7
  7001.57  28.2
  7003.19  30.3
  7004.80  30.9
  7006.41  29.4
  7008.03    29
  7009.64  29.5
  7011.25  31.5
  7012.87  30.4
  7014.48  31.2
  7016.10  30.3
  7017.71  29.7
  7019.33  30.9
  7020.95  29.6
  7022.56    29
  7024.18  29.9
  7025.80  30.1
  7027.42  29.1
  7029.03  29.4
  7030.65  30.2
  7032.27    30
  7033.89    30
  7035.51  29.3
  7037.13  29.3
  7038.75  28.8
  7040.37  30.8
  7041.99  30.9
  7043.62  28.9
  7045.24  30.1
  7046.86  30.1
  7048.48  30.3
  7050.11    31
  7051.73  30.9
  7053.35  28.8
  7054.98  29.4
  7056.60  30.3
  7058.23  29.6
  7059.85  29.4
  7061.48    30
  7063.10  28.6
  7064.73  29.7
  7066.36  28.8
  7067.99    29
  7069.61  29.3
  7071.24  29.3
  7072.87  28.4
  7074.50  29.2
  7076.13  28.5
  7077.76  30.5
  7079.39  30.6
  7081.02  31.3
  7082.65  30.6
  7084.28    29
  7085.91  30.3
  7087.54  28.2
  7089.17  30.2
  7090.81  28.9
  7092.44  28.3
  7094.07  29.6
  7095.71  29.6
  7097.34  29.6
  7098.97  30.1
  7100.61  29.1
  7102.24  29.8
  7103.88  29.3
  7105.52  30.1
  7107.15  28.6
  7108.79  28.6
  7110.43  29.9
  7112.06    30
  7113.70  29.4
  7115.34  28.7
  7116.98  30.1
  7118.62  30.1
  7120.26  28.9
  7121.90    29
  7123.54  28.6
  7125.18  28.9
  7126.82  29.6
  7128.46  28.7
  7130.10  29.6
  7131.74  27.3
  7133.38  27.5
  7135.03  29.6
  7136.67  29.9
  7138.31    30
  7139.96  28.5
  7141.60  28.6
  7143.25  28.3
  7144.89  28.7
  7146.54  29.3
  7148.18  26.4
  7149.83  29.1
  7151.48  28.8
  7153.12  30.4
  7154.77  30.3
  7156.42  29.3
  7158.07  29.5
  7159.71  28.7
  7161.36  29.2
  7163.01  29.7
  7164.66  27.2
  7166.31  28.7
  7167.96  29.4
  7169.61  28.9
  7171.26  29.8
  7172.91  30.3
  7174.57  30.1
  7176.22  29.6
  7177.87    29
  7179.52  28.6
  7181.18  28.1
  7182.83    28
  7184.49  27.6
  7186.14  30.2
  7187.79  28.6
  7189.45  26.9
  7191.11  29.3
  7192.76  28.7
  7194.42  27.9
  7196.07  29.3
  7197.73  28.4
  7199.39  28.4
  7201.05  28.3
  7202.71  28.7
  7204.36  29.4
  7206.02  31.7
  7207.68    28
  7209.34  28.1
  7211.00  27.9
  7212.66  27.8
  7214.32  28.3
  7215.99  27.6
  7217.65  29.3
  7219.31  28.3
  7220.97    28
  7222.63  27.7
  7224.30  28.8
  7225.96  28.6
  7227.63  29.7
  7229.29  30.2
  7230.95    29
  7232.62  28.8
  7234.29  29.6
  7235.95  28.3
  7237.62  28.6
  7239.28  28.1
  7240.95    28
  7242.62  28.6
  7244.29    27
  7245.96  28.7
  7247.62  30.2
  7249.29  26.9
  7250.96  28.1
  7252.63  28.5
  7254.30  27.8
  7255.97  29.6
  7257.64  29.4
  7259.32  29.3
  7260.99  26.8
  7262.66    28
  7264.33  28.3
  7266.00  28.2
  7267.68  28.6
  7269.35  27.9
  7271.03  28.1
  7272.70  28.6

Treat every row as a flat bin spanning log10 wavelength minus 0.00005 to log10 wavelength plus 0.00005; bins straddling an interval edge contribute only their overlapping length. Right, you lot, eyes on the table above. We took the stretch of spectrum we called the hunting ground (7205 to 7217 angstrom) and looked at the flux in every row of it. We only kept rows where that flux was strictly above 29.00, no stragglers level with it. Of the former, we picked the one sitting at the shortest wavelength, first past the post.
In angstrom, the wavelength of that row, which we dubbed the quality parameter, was 7206.02 angstrom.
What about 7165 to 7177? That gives 7167.96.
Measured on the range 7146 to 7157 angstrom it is 7146.54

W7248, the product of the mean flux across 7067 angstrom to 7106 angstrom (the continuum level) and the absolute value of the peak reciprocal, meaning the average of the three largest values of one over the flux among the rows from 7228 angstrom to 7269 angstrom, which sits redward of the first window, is 1.10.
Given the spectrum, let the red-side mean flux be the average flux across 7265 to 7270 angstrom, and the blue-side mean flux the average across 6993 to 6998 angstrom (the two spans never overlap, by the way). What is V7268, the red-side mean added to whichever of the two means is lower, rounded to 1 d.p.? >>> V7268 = 56.5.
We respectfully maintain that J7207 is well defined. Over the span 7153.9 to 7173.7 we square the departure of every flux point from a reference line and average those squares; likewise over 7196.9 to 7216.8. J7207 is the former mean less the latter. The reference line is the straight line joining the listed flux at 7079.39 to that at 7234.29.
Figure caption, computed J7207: -1.3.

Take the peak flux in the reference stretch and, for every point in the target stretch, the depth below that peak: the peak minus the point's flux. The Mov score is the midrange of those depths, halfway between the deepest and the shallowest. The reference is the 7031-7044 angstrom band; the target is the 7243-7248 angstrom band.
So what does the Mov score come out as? 2.3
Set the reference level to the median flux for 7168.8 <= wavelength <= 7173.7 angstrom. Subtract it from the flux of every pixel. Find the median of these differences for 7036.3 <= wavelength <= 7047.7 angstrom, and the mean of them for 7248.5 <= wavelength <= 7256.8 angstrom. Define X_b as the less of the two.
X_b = -1.6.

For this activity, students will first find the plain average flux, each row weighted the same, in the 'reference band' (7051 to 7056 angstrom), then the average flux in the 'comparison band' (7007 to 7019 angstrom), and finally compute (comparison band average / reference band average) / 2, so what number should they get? 0.509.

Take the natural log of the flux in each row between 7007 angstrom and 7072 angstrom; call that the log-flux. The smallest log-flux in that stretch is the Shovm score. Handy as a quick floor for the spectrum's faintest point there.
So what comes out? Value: 3.35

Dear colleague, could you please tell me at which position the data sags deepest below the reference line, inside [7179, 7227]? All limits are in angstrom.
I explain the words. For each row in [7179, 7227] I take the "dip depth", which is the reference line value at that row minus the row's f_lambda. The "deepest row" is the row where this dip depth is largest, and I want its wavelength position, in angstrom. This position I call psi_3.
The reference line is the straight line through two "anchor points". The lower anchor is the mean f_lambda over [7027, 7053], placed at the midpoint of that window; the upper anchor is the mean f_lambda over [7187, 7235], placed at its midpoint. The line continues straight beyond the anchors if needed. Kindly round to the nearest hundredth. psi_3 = 7189.45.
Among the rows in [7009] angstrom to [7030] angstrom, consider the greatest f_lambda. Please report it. 31.5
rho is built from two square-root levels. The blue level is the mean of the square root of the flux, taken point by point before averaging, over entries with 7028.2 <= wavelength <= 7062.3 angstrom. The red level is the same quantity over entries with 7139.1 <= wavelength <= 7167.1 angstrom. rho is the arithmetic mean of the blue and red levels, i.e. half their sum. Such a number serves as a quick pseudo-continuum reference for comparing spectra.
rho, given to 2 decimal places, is 5.42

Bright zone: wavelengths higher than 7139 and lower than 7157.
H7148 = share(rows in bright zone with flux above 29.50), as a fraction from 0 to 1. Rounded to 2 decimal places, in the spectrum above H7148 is 0.18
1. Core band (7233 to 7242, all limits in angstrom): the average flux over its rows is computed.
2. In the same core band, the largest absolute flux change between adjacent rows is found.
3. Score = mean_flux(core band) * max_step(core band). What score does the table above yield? 37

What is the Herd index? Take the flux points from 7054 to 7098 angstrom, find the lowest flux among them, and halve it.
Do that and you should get 14.1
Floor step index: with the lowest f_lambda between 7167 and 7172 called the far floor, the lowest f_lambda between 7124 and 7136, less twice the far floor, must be -30.5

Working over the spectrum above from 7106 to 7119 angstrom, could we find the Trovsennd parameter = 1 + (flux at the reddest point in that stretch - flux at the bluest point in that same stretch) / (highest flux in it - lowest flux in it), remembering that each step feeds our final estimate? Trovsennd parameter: 2.0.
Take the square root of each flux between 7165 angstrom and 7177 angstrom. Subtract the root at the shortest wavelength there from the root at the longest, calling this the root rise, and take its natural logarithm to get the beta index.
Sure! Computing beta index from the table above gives -2.5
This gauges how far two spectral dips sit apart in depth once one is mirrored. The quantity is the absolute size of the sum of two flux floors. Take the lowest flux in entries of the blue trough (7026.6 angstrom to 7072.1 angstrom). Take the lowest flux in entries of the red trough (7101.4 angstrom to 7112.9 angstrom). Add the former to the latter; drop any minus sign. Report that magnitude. 57.2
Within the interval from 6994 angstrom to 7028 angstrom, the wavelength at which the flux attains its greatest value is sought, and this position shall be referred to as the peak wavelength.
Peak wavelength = 6996.74 angstrom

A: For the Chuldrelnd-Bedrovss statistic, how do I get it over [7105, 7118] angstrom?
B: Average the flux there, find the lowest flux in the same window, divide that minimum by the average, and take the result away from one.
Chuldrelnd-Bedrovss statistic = 0.028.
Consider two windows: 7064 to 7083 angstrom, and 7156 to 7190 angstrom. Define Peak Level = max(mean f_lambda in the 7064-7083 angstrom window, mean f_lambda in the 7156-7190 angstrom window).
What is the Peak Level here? 29.6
